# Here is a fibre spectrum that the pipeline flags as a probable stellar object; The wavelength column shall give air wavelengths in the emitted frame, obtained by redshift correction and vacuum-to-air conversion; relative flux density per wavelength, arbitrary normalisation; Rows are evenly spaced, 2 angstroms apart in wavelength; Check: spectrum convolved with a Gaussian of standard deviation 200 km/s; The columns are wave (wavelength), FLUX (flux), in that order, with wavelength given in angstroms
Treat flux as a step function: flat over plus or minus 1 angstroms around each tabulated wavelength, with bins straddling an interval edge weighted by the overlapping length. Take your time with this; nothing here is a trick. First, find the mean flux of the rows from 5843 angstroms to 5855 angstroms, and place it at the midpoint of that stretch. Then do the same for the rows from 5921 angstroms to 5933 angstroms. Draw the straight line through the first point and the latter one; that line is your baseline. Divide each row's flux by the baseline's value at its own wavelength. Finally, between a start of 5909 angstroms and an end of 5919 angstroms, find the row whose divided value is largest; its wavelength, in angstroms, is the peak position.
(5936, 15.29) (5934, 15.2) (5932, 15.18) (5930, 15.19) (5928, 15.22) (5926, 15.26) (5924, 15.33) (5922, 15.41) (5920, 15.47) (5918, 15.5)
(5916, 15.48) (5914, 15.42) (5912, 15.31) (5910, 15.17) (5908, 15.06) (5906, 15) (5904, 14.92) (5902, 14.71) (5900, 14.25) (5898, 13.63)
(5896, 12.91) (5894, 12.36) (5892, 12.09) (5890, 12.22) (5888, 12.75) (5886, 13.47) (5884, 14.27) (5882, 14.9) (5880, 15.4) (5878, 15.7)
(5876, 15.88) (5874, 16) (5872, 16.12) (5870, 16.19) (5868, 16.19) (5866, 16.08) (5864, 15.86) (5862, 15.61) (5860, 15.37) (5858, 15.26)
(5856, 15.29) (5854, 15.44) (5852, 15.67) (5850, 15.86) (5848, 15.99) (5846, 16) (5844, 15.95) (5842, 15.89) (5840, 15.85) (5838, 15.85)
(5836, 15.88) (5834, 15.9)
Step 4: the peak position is 5918 angstroms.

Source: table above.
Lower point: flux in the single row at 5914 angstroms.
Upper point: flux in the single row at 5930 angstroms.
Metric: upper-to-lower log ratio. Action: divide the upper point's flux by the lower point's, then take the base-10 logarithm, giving -0.007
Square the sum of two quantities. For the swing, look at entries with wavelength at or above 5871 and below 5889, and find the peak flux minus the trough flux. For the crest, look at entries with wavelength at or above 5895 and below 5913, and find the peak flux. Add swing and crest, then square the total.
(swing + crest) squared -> 349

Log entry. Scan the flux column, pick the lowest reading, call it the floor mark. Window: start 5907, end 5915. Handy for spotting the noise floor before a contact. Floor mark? 15.06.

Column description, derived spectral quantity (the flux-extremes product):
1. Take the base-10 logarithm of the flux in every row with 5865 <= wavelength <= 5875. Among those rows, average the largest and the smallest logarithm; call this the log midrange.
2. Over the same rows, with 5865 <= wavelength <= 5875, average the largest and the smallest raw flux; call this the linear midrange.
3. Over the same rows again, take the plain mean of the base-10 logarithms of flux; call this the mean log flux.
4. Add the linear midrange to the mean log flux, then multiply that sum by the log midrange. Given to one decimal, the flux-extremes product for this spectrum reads 20.9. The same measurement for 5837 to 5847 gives 20.6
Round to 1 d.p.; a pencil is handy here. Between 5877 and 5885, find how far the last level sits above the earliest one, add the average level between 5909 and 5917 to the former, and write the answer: 13.9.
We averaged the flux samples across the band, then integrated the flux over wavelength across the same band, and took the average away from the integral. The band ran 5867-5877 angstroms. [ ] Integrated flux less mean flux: 145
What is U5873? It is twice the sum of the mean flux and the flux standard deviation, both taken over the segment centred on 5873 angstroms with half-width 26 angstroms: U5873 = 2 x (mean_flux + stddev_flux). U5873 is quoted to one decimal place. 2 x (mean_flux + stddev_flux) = 32.5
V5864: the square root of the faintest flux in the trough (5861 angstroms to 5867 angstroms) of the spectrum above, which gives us 3.95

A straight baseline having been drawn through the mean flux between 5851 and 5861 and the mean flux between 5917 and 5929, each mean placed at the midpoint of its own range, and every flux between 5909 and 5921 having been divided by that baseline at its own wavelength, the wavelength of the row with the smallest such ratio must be 5910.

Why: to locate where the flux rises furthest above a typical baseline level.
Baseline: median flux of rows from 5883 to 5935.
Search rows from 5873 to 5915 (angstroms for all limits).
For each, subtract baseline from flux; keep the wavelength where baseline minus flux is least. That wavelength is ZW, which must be 5874 angstroms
